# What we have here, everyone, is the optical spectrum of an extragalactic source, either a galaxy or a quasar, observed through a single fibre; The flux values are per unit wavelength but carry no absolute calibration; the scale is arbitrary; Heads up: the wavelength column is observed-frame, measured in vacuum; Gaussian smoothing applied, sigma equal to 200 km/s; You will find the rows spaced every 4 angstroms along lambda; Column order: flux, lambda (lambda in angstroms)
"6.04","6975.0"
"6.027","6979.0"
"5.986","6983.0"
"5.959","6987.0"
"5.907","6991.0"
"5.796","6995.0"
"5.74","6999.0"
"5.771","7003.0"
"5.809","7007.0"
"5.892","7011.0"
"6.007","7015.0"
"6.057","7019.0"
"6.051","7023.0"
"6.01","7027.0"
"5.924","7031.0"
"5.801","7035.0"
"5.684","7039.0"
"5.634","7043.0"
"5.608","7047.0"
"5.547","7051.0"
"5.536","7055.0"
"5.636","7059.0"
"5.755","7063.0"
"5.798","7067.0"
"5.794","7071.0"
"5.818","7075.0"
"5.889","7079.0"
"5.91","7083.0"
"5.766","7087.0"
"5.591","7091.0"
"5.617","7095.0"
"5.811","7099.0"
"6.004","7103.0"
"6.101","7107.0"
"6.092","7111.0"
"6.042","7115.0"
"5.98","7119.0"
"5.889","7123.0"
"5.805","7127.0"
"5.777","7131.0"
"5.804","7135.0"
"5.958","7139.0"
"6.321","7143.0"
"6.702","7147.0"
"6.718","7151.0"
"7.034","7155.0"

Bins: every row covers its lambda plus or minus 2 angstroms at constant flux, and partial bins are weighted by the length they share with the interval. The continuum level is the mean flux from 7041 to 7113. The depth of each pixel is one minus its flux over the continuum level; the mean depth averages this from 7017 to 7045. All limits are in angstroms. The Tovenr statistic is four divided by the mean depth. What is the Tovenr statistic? -215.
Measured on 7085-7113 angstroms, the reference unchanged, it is -282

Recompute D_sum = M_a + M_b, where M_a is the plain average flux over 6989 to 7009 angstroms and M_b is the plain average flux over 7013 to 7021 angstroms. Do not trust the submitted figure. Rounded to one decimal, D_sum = 11.8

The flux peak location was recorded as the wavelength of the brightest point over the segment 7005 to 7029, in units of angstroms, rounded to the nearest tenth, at 7019.0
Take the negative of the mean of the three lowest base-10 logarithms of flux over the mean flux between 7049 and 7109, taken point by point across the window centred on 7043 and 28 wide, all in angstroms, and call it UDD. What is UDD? 0.016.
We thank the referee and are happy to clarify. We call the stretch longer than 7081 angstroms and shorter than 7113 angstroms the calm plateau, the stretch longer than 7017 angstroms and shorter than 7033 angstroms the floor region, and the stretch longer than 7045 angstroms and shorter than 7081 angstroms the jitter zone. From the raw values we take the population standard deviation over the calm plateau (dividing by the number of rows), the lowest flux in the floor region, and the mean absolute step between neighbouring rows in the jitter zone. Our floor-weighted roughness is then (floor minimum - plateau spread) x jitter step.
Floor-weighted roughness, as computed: 0.31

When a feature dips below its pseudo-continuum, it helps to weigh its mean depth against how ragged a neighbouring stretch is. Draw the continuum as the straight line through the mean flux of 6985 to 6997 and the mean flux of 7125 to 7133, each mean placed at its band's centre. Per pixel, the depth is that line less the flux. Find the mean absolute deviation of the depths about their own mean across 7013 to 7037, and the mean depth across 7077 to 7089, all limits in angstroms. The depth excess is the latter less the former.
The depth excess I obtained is -0.10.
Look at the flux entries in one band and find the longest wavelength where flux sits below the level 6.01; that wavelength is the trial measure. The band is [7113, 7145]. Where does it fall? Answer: 7139.0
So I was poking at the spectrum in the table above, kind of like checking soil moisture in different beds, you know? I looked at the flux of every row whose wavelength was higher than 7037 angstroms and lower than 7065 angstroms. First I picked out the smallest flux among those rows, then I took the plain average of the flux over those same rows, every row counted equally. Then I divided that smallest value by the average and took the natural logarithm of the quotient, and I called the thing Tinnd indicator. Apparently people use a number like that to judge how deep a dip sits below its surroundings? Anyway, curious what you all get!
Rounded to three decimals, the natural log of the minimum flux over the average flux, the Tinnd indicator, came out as -0.017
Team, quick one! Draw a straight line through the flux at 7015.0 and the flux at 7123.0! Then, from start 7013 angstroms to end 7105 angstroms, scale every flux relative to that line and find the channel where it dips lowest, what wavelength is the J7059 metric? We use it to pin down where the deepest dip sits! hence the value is 7055.0 angstroms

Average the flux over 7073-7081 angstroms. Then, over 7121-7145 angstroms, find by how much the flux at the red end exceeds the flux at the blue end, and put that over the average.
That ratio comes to 0.07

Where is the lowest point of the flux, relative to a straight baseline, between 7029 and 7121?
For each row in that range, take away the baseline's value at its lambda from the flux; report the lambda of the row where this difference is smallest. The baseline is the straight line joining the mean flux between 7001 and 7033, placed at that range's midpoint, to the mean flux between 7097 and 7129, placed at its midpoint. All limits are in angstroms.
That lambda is 7055.0 angstroms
